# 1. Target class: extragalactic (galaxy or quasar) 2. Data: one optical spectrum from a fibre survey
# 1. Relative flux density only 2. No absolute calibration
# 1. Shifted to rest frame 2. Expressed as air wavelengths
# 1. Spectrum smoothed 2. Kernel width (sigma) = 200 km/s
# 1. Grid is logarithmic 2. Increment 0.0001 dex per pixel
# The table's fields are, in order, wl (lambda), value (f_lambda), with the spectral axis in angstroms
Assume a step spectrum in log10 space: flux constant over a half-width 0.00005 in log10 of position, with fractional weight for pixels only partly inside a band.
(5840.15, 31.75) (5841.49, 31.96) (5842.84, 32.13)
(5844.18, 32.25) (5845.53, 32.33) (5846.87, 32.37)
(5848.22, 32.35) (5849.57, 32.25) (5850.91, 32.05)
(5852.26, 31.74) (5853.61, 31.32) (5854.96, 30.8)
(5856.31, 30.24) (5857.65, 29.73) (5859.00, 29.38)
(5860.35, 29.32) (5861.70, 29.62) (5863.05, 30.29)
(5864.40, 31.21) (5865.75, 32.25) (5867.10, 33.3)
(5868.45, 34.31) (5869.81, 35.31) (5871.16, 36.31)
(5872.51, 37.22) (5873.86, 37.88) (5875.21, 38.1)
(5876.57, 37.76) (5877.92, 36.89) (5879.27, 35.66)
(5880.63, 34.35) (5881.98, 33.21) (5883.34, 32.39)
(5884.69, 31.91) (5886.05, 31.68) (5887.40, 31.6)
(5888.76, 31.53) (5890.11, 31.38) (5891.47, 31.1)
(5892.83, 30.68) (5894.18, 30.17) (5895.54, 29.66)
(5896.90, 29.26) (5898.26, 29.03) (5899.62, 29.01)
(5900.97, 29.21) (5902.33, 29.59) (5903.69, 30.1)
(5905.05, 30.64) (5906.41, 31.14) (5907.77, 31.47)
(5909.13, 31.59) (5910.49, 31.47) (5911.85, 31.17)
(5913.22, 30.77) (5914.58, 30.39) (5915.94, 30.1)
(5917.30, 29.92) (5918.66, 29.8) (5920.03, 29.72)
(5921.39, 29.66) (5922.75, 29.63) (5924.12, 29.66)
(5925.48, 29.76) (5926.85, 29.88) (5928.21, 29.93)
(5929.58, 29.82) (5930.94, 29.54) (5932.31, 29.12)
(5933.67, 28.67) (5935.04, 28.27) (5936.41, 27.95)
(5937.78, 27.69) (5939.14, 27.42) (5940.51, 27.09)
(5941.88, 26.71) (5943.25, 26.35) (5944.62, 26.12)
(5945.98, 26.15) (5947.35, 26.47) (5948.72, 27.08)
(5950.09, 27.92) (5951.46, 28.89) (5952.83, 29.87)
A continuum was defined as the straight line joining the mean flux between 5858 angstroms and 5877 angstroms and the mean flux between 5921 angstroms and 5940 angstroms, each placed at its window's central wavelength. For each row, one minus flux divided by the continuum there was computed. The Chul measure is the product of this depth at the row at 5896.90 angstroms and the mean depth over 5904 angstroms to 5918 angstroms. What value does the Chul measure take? -0.0009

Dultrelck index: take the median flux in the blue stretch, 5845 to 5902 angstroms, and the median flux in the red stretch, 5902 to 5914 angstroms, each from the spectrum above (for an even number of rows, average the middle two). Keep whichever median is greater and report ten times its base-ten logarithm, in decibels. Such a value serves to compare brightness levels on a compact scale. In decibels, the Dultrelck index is 15.0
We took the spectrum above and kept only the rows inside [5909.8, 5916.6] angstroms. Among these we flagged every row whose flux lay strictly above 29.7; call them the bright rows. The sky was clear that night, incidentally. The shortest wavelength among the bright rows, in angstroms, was 5910.49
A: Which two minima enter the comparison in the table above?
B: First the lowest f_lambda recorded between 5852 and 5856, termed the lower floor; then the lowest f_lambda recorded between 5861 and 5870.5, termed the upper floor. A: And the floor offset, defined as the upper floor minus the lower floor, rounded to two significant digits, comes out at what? -1.2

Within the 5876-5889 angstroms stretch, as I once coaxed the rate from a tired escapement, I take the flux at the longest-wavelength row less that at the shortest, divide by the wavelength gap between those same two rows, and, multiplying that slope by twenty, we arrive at -10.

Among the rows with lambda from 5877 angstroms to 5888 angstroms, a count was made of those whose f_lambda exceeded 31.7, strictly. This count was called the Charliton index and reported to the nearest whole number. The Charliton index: 6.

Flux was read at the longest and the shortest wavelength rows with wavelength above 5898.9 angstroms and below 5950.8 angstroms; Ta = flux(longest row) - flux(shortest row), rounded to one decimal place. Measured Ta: -1.1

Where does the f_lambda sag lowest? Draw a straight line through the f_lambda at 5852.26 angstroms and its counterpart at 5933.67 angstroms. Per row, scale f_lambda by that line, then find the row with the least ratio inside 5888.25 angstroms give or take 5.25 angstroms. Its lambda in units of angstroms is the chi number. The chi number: 5892.83 angstroms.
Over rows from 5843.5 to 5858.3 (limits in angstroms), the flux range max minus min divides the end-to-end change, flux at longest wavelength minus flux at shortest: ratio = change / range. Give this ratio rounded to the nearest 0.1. -1.0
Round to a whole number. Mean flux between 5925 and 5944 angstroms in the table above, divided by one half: 57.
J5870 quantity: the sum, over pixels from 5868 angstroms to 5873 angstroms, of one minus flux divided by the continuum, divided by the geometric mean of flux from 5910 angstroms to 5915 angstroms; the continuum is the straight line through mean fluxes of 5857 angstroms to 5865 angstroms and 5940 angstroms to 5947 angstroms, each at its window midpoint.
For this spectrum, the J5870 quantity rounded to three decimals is -0.027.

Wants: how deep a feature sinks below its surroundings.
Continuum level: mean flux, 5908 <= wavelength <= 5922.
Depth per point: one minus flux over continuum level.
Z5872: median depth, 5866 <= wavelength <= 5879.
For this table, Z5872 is -0.21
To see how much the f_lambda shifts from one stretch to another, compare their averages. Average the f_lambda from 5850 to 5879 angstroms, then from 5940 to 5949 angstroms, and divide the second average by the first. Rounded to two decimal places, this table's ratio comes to 0.80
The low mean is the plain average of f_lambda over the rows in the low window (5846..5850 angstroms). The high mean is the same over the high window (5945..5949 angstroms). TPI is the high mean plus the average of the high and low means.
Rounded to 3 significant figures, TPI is 56.0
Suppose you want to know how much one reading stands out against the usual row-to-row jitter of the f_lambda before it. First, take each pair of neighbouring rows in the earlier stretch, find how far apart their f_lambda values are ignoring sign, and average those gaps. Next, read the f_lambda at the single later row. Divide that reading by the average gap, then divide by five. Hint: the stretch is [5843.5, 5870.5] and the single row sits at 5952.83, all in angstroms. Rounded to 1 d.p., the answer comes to 12.4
